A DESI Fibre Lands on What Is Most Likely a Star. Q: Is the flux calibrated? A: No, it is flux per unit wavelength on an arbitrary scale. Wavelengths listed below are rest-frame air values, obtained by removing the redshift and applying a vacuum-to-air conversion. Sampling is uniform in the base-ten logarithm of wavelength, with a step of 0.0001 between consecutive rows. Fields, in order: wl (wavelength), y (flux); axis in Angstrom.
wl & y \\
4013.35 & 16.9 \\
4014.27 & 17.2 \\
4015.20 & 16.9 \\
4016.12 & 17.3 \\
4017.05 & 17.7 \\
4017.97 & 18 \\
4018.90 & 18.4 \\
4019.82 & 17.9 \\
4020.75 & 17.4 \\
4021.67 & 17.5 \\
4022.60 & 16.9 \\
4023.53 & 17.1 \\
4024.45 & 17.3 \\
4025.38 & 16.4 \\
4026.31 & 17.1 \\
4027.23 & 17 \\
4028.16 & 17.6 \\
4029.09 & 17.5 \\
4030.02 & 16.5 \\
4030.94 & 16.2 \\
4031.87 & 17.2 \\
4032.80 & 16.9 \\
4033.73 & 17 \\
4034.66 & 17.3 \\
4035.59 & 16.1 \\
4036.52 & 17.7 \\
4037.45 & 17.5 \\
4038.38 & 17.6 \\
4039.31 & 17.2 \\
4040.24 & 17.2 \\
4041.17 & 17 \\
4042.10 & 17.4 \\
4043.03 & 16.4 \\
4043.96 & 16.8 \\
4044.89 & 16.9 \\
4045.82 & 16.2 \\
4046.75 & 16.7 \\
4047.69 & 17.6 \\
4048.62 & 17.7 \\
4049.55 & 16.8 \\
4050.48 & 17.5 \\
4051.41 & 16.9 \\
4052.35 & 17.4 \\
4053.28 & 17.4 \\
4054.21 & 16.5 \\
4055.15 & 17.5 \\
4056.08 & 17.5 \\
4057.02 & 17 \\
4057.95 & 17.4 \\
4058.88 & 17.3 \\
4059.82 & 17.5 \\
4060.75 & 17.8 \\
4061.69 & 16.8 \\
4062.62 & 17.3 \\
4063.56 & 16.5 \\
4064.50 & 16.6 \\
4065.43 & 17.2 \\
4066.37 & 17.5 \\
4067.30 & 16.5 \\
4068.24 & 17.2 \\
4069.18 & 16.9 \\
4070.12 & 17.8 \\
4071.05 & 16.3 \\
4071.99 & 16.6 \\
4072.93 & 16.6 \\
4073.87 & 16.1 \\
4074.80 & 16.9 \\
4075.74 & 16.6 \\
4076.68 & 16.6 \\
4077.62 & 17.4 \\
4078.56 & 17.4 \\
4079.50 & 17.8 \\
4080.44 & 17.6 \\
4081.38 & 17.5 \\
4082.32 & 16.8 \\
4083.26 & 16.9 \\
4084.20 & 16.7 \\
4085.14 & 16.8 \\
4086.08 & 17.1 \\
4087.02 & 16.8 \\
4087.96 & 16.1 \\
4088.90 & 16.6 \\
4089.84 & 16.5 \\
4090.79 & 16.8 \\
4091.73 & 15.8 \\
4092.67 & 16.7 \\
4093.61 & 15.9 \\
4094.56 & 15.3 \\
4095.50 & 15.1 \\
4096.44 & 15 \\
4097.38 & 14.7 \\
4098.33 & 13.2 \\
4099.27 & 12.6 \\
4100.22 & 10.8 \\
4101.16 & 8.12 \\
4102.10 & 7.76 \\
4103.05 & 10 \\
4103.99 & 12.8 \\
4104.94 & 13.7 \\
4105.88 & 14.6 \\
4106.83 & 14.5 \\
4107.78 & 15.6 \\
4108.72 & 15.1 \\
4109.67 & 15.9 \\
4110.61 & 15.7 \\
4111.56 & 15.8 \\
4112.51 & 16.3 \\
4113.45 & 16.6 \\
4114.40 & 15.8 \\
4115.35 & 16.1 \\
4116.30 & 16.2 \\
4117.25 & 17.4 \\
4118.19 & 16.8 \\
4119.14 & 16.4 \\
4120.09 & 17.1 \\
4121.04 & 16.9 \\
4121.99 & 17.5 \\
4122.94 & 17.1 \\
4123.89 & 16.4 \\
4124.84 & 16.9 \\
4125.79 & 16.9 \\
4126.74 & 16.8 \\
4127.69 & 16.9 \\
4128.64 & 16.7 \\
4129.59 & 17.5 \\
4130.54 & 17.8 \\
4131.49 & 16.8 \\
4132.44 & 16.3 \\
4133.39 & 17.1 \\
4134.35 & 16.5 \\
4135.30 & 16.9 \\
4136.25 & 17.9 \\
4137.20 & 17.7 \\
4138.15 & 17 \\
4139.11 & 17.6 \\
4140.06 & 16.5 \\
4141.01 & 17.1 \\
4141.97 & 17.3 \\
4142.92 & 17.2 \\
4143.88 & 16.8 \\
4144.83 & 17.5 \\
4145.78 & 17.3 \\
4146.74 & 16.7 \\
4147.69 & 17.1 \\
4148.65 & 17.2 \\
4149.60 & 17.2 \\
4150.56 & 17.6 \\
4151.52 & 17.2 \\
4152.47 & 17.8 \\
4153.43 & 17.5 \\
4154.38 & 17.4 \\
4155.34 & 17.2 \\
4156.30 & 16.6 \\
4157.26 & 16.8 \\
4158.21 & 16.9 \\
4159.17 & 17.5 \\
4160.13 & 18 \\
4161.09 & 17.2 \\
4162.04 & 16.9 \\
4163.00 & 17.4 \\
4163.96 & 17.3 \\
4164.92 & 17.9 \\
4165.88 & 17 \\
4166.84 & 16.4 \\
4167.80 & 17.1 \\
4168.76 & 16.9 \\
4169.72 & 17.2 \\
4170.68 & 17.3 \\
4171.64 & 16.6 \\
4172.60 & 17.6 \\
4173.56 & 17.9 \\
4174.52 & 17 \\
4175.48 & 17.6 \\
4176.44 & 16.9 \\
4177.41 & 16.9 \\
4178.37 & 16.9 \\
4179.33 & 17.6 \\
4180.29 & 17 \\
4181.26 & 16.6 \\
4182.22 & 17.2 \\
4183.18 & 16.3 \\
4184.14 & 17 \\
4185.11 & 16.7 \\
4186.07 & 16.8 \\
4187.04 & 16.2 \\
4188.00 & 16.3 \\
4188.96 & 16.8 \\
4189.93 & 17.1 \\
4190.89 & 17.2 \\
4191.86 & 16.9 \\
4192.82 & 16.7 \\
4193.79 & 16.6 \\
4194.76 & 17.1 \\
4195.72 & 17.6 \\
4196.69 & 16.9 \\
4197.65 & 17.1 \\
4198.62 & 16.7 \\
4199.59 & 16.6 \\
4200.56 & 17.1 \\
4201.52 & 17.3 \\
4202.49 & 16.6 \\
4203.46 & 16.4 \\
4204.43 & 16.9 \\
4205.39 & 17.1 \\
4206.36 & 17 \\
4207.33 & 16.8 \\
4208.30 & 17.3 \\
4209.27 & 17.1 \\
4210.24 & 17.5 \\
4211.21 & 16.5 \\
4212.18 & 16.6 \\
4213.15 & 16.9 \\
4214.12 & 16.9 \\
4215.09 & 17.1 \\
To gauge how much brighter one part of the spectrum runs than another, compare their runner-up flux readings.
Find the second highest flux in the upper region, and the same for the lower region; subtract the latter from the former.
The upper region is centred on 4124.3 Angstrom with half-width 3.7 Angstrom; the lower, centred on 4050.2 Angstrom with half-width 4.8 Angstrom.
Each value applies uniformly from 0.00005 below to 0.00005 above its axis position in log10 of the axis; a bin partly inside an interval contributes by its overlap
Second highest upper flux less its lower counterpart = -0.50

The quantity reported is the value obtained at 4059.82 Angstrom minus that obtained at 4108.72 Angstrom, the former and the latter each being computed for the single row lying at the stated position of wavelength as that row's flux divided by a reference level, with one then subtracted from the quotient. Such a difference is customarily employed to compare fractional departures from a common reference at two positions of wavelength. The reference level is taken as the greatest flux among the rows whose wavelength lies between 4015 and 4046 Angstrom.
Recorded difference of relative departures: 0.13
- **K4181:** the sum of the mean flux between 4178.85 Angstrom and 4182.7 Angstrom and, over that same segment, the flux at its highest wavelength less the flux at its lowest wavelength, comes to 16.7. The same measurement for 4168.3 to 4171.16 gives 17.5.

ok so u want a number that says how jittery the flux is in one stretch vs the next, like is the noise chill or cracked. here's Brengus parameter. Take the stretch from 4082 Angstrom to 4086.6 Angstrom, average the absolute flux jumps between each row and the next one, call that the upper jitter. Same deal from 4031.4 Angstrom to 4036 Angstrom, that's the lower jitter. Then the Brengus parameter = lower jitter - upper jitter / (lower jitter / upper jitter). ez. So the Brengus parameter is 0.4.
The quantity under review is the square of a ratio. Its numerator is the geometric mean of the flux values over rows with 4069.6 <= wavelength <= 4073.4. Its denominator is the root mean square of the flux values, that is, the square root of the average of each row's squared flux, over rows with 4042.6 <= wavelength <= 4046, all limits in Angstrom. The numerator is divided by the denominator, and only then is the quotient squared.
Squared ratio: 1.03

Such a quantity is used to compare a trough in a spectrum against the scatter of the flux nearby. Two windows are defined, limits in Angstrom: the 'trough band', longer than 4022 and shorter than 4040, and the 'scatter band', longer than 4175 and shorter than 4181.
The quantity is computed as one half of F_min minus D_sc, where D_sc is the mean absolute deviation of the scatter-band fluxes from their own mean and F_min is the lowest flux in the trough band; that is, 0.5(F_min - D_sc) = 7.9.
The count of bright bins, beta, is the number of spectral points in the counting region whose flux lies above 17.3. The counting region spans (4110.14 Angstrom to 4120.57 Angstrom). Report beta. 1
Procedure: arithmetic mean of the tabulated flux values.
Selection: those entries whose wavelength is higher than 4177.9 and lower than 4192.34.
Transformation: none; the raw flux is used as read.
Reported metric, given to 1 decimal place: 16.8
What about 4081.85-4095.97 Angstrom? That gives 16.4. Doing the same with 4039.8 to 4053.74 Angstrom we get 17.1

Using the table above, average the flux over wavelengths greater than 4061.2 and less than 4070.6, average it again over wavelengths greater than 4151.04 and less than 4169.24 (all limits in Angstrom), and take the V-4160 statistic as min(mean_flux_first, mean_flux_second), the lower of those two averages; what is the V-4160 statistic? 17.0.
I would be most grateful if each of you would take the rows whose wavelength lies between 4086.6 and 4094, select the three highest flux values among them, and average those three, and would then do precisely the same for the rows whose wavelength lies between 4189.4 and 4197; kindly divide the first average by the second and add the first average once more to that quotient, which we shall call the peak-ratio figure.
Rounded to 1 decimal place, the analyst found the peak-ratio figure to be 17.7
